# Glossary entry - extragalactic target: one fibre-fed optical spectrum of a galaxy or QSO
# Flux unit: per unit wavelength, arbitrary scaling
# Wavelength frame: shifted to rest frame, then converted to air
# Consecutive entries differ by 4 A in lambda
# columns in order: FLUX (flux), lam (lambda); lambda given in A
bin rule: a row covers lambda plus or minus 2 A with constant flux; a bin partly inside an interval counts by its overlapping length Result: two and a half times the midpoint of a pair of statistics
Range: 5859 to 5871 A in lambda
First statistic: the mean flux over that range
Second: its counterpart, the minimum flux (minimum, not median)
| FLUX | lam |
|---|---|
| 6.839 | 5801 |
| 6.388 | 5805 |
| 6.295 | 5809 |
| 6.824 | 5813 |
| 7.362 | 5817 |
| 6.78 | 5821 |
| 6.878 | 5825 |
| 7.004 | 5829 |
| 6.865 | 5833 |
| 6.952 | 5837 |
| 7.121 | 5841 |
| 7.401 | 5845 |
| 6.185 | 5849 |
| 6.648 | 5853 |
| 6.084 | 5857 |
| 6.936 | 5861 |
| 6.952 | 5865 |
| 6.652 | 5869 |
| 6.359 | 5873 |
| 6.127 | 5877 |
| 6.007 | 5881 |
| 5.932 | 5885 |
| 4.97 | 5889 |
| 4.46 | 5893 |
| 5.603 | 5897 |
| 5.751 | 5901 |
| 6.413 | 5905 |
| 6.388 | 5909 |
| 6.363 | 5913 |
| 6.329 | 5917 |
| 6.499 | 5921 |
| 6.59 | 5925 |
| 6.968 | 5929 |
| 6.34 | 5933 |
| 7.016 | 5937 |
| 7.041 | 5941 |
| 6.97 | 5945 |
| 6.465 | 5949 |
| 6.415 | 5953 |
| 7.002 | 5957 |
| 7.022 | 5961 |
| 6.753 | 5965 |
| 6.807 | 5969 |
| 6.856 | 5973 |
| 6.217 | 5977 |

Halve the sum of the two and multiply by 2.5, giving 16.9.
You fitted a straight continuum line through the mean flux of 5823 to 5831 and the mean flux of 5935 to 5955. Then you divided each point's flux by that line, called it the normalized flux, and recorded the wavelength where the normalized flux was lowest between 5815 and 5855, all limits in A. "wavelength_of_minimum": 5849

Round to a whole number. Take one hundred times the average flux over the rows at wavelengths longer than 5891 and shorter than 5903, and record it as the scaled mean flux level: 527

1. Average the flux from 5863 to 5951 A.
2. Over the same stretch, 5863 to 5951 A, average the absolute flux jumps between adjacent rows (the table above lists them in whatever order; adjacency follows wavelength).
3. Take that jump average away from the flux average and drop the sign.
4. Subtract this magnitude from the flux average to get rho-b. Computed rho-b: 0.337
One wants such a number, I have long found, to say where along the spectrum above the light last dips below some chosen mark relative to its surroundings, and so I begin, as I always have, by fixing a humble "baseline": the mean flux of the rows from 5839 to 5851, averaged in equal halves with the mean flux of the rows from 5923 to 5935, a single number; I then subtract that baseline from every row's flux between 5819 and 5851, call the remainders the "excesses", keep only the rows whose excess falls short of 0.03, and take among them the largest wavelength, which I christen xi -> 5849 A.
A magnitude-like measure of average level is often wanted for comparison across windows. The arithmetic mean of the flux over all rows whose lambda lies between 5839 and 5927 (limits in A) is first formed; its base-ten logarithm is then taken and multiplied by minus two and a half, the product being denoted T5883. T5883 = -1.99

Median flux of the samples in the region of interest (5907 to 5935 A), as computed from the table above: 6.4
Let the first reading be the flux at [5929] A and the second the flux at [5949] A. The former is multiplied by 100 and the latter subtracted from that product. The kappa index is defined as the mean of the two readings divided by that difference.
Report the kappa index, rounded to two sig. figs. 0.0097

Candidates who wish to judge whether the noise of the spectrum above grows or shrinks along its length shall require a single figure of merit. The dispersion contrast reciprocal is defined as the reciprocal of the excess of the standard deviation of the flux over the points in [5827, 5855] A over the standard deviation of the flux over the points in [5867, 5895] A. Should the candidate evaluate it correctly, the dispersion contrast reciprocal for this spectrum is -3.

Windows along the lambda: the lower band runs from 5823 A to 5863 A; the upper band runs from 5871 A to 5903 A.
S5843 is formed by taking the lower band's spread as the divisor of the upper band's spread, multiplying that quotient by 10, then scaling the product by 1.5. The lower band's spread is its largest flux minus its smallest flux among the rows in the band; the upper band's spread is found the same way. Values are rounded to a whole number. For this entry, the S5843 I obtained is 22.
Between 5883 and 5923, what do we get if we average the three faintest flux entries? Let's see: 5.01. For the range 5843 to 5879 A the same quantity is 6.13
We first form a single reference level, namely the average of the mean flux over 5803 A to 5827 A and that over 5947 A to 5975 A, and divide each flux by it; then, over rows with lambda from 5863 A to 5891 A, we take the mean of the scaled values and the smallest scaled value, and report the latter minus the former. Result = -0.17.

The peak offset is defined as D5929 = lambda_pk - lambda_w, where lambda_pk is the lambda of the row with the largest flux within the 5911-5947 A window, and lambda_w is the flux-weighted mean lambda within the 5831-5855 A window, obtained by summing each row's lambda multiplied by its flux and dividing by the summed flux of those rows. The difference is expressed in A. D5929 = 98.2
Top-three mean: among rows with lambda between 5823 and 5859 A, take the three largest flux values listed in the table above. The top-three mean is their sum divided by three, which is 7.2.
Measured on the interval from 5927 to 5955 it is 7.0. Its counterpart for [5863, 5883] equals 6.7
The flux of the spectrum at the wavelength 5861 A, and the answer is 6.936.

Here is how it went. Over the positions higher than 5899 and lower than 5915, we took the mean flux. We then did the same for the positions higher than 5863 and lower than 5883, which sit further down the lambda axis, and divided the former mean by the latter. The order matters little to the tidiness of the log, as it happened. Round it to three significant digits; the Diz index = 0.970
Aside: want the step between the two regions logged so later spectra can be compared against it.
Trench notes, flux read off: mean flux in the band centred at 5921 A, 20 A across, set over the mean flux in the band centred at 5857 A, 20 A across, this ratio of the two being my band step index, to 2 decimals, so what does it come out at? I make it 1.00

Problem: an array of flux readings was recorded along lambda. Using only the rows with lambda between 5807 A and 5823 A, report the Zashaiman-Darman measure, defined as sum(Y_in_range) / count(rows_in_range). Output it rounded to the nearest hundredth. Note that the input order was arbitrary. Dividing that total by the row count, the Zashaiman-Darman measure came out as 6.82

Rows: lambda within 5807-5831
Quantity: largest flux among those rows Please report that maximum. 7.362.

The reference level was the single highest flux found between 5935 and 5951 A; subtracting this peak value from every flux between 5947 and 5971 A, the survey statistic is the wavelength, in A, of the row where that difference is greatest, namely 5961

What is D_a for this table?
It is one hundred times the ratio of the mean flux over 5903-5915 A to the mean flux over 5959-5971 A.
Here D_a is 93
